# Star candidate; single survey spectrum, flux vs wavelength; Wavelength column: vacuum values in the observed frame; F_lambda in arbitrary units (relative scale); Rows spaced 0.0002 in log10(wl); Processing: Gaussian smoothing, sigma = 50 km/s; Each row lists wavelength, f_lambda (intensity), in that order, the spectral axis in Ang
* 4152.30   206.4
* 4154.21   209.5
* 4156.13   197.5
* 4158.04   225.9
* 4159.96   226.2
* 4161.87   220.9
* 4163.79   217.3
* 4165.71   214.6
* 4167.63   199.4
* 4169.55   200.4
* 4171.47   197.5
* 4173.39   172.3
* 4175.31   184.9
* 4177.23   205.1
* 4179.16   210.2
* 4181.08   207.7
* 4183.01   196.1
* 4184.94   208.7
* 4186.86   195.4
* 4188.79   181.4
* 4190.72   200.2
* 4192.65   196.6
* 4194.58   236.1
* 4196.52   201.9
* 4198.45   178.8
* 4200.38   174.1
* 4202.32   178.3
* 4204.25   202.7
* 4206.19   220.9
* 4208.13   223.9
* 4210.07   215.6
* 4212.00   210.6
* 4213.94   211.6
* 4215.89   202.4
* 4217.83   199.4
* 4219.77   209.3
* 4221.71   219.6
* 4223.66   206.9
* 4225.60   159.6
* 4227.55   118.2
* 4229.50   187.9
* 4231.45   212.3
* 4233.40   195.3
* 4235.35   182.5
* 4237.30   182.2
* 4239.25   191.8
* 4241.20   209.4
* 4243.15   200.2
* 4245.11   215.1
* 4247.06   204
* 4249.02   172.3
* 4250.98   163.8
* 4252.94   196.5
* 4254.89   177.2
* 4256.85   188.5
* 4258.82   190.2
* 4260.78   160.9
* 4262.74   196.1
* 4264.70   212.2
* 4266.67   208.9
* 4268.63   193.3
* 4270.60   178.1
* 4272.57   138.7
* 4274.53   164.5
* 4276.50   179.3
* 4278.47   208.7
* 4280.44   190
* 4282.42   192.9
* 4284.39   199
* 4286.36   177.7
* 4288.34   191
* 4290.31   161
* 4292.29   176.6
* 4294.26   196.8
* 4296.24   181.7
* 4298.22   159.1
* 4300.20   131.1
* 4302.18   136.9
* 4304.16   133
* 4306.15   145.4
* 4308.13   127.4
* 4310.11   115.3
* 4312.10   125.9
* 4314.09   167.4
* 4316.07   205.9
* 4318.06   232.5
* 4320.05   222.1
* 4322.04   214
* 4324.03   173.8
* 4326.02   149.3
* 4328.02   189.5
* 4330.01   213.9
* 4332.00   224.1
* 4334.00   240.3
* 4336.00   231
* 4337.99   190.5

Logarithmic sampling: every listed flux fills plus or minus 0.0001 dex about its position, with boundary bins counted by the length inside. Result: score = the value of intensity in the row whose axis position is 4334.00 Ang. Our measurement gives 240.3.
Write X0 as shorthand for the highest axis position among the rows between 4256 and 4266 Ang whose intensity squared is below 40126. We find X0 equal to 4262.74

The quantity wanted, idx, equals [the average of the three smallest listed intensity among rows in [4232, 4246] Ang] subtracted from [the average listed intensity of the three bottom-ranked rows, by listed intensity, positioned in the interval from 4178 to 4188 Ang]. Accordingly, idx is 14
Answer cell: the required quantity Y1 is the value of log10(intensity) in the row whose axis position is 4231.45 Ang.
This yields 2.33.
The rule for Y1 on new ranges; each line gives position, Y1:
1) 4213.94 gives 2.33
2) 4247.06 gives 2.31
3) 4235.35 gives 2.26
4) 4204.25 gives 2.31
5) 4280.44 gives 2.28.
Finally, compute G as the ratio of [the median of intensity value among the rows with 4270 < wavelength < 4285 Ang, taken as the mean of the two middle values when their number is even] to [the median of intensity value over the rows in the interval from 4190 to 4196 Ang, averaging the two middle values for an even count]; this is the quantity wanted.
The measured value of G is 0.92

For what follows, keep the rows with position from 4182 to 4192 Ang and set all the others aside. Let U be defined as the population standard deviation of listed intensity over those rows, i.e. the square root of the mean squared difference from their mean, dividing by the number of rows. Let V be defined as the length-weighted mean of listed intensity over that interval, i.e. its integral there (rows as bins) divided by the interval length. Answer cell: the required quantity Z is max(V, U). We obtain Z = 196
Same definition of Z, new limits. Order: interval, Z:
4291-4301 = 170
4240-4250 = 200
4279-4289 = 191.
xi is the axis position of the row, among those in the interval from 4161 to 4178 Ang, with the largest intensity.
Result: 4161.87 Ang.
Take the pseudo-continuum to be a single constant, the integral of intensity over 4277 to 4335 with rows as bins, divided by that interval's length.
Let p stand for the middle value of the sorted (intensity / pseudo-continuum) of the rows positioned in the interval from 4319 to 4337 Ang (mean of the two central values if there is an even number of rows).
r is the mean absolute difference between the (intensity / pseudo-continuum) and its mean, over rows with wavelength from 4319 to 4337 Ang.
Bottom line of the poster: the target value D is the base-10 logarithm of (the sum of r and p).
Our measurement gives 0.12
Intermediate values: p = 1.20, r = 0.13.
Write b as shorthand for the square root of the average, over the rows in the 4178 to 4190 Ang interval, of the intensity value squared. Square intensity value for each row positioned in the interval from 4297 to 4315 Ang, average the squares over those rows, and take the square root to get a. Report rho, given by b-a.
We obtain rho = 61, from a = 139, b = 200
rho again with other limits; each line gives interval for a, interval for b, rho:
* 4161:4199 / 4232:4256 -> -10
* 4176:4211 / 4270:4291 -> -21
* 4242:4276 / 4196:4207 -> 7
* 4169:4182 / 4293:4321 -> -30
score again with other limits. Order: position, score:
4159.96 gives 226.2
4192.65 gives 196.6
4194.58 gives 236.1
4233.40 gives 195.3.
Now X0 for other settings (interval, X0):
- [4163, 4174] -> 4173.39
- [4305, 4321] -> 4314.09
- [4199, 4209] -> 4202.32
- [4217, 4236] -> 4235.35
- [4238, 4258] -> 4256.85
